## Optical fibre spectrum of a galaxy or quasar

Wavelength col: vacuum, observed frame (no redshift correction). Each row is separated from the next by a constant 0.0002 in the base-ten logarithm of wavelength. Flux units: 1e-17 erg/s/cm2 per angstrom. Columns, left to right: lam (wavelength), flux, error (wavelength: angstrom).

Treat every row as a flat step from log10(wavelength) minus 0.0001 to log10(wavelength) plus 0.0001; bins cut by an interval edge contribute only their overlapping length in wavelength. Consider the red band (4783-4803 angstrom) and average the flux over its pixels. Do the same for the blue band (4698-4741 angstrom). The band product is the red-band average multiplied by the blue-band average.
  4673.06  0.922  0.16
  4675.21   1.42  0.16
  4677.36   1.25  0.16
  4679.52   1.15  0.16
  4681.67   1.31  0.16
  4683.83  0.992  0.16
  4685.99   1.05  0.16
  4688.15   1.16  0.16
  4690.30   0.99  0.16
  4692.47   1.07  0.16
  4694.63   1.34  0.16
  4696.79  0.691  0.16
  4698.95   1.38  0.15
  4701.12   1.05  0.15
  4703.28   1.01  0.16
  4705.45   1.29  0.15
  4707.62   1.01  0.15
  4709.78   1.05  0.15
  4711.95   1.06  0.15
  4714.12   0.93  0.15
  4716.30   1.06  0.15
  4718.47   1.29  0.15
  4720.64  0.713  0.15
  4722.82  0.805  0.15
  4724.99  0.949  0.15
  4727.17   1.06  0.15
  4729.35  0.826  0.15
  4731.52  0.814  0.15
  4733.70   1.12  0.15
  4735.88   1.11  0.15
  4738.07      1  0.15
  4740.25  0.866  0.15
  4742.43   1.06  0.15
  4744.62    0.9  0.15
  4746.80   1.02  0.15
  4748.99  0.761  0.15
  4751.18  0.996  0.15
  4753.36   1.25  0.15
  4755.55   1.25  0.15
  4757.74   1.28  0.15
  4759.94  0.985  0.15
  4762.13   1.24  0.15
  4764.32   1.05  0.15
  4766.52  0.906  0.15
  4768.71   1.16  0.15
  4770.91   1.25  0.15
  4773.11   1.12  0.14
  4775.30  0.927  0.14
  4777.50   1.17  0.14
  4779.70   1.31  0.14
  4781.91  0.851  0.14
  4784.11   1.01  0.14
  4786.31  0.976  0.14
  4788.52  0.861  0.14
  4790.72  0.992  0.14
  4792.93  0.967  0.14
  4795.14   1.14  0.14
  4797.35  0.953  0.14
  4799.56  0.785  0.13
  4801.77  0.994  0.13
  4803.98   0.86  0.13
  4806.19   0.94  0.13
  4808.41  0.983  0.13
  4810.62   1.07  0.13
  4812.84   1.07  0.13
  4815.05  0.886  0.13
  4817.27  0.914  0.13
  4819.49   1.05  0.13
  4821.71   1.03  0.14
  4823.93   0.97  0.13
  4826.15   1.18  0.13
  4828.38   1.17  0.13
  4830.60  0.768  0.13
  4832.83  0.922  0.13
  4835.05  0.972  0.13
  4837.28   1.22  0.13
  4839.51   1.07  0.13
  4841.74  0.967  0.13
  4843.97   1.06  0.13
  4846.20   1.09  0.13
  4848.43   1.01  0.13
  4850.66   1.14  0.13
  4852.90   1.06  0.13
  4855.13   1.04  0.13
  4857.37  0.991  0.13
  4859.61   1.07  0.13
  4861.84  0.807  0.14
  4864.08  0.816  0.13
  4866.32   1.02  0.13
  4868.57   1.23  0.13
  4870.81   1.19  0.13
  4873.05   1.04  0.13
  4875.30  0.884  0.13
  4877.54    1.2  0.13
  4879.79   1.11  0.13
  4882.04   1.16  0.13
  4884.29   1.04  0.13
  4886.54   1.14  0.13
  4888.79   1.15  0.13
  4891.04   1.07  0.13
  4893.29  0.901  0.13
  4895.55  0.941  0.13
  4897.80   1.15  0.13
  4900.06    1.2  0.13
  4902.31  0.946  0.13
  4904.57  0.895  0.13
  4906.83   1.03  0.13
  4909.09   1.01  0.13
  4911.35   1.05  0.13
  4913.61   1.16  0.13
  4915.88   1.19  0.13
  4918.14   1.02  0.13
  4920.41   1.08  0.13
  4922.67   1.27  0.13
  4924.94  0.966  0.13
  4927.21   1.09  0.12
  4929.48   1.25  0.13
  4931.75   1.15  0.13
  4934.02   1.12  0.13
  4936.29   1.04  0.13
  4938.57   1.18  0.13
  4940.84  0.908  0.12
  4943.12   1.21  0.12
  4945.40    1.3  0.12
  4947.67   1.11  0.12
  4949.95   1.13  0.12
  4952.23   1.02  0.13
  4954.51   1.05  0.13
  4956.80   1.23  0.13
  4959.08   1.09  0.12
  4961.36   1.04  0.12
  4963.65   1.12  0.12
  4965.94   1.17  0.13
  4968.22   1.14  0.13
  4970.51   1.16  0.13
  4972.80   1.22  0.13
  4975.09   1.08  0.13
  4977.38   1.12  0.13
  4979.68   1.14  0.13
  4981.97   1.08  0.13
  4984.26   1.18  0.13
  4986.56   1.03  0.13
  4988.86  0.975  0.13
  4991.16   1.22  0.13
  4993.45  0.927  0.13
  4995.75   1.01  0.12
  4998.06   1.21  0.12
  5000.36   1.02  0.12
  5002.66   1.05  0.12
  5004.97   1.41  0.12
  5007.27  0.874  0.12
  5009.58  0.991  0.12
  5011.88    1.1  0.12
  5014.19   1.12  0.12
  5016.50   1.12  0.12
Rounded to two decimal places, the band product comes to 0.98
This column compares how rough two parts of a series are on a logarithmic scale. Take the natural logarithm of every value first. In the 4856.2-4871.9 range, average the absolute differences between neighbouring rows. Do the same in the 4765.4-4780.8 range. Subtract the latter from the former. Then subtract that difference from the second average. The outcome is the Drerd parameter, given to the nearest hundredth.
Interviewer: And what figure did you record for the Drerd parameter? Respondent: 0.19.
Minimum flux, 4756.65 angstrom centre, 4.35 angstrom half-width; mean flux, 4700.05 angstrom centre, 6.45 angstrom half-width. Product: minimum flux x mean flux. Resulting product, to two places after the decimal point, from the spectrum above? 1.11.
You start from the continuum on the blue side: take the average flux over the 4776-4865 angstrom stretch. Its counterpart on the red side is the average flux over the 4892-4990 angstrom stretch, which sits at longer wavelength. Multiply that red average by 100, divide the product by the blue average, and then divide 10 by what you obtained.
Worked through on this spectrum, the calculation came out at 0.092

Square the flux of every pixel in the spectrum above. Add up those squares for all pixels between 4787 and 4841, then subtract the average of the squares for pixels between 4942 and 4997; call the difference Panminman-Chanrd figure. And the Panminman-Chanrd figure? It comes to 22.6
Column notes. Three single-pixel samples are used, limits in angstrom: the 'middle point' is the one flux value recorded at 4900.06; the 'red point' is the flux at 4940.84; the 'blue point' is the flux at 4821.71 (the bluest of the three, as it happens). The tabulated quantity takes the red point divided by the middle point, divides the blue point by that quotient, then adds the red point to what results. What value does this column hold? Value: 2.27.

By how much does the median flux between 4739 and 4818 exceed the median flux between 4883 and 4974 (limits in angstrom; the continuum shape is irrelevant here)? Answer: -0.12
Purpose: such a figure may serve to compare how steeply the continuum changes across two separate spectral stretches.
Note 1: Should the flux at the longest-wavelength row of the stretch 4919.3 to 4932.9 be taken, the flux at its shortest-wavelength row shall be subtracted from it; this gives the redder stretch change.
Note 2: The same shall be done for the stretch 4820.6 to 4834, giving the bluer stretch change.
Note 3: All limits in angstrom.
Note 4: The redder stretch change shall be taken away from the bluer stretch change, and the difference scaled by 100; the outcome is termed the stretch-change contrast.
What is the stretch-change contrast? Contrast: -18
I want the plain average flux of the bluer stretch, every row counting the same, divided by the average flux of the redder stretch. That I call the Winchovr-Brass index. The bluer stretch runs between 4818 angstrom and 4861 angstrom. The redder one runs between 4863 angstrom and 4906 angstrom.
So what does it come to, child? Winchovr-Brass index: 0.98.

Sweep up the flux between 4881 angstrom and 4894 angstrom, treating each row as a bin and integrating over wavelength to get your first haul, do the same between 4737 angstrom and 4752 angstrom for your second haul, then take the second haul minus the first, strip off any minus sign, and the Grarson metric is 0.1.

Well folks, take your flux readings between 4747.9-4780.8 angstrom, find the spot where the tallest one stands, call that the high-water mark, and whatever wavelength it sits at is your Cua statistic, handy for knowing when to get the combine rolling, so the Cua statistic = 4779.70 angstrom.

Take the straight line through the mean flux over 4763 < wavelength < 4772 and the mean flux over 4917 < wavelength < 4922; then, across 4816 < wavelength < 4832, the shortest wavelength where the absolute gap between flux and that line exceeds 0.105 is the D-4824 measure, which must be 4817.27 angstrom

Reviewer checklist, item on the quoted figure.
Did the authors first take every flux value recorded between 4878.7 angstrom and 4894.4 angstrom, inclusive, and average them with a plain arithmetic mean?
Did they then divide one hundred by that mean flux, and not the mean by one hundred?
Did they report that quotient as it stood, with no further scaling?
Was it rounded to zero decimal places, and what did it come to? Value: 92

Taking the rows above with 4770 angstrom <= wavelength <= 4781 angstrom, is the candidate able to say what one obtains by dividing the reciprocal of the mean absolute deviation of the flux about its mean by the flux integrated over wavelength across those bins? 0.75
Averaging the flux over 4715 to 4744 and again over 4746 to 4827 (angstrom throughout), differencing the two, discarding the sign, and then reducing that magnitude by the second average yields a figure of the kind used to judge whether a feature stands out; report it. -0.97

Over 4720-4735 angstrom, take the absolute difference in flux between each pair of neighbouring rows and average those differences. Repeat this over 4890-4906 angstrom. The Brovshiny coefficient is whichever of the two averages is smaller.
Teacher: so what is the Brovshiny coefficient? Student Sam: 0.13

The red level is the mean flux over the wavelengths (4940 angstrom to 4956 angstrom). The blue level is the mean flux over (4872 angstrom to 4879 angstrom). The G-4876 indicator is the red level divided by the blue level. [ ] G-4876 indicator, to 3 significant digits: 1.06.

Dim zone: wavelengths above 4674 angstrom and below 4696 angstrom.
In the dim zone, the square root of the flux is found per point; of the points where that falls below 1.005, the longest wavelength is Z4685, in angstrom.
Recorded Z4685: 4690.30 angstrom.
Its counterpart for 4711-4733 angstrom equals 4731.52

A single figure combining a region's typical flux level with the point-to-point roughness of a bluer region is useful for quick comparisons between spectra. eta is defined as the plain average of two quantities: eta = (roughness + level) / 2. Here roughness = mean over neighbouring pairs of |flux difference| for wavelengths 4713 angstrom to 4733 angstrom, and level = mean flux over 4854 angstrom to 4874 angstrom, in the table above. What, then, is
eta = 0.607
